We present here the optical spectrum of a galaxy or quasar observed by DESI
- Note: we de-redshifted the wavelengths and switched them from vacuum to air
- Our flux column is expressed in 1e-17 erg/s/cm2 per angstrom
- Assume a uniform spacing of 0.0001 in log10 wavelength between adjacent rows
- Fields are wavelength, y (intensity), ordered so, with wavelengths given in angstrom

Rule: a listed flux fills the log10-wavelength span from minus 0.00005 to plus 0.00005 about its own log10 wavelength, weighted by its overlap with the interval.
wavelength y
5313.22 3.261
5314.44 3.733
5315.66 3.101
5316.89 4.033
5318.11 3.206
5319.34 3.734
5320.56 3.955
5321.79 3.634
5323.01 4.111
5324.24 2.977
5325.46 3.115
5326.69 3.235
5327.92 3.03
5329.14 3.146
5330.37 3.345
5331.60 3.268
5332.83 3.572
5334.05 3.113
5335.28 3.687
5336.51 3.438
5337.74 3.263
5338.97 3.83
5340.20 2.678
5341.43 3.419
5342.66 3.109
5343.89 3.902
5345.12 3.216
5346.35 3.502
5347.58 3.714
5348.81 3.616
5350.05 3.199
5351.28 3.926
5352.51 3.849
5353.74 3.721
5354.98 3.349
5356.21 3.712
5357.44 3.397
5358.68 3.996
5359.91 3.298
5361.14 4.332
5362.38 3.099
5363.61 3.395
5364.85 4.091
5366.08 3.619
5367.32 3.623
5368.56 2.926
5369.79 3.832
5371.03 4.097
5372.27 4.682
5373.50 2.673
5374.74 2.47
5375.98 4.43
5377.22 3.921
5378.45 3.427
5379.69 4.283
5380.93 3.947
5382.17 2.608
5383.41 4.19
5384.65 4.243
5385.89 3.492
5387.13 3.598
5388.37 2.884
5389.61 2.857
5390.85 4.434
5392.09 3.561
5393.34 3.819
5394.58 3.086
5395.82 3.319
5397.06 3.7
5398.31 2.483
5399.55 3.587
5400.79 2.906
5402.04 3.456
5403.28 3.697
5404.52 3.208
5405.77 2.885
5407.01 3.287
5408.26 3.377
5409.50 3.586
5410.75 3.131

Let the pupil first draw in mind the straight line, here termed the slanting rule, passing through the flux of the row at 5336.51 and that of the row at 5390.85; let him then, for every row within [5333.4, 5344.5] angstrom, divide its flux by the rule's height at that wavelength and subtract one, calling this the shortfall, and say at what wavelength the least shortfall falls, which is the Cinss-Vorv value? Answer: 5340.20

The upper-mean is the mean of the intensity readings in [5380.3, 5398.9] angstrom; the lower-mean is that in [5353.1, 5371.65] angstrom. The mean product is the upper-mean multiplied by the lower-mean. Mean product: 12.6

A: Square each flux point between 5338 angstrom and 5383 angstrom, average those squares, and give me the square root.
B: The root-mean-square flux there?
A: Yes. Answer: 3.62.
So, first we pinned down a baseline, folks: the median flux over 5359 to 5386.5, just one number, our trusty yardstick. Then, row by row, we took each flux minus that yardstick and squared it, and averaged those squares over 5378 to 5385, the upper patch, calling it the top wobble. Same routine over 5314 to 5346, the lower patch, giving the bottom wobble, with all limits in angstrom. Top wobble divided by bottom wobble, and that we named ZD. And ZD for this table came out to 1.6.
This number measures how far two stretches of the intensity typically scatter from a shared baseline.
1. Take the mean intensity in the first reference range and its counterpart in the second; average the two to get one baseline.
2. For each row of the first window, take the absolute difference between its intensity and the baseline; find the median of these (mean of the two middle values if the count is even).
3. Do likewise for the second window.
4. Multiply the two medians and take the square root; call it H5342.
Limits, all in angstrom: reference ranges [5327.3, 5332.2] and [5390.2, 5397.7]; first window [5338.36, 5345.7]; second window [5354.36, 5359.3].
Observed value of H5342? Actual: 0.26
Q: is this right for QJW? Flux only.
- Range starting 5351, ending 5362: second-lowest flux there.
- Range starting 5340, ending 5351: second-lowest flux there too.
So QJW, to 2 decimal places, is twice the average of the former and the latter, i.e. 6.46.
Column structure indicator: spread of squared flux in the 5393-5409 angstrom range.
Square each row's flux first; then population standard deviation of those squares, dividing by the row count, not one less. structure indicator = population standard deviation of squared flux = 2.3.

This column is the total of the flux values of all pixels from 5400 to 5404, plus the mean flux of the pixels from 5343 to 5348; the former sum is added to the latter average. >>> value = 13.6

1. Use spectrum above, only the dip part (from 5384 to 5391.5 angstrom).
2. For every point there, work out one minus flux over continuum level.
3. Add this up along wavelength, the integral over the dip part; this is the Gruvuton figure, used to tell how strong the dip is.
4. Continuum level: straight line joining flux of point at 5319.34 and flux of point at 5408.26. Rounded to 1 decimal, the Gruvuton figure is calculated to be -0.3 angstrom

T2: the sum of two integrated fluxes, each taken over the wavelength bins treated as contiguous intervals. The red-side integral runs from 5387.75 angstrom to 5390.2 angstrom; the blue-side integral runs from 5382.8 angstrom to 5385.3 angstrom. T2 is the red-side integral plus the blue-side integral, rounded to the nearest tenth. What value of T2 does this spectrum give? 17.6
